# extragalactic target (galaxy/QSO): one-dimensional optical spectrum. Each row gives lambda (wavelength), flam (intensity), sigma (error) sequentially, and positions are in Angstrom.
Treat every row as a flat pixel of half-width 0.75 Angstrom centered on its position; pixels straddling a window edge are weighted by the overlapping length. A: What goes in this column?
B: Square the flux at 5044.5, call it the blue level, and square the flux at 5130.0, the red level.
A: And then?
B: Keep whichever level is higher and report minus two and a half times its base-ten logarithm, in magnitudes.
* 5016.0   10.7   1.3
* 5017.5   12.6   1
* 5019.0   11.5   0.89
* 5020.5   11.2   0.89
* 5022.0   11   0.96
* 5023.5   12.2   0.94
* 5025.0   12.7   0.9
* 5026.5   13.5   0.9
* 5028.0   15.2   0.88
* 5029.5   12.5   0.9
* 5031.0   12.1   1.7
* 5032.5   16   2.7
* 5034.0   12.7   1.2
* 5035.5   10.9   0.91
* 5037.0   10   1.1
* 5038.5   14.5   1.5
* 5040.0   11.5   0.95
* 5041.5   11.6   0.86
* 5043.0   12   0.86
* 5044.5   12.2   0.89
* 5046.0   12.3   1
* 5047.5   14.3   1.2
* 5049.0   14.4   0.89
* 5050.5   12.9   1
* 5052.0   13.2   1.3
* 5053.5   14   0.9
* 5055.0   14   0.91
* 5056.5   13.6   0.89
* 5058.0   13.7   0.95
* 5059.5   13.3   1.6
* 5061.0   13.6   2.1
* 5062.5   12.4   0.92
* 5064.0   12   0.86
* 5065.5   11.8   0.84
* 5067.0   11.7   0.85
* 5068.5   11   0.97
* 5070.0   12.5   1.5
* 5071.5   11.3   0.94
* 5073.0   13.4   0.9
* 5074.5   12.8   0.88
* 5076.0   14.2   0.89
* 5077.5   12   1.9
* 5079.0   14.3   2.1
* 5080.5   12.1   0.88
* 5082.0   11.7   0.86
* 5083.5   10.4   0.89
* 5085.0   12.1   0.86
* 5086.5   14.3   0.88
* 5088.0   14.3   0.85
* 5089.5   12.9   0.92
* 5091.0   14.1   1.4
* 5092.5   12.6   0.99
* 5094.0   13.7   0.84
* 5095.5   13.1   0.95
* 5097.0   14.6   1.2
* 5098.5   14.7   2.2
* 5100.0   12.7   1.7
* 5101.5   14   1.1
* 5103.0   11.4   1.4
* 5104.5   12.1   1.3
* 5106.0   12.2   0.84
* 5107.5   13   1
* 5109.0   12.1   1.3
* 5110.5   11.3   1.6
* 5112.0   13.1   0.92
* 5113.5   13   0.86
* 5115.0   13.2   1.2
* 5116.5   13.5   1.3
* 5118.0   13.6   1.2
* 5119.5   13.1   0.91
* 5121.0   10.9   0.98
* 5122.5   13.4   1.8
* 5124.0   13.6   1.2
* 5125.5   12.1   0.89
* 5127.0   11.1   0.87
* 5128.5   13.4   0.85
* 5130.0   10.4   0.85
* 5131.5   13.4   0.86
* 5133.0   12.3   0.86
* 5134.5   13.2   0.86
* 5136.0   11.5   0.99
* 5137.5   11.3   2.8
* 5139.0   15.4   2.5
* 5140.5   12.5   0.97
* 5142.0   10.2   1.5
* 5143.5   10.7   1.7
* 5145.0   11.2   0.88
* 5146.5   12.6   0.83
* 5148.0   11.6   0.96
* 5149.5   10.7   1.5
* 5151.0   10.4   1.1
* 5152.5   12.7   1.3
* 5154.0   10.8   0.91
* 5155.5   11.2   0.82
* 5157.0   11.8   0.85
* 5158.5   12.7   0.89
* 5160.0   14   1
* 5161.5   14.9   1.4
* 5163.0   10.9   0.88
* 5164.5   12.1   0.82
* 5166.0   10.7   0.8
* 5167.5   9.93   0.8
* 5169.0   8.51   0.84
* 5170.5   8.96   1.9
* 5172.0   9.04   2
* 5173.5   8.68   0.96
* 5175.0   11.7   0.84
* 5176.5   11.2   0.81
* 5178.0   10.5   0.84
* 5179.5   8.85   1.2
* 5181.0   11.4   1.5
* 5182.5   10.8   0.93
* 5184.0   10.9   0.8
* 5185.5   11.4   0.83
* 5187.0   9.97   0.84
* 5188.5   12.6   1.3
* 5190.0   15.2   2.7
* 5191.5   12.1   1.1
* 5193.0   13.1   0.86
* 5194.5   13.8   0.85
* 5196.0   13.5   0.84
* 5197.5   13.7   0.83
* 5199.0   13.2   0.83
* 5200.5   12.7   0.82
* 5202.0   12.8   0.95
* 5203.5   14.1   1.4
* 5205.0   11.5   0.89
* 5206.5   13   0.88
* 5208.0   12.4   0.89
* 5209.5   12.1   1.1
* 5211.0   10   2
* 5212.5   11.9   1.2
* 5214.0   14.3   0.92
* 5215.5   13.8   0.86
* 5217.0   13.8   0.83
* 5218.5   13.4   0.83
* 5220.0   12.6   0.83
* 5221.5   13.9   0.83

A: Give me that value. -5.43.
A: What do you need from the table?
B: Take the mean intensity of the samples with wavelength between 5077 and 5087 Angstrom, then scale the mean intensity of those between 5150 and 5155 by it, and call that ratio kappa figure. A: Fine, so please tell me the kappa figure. 0.91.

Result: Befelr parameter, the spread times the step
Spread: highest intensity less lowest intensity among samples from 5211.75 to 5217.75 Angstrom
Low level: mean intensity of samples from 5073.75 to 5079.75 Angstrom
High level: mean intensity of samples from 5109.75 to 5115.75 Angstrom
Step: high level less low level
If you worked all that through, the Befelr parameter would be -1.6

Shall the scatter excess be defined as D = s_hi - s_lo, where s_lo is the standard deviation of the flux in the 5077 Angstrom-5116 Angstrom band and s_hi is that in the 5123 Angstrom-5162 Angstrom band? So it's 0.3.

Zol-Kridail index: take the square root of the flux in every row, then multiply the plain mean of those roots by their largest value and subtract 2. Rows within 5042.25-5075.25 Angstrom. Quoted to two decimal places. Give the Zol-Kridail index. 11.59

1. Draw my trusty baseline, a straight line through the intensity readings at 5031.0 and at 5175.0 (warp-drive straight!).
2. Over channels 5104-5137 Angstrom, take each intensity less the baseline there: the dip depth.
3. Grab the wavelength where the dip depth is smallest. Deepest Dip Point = 5130.0 Angstrom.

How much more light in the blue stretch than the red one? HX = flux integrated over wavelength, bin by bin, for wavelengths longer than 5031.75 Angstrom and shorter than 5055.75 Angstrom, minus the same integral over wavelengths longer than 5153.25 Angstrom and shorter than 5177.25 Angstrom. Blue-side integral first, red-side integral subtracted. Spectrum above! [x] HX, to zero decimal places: 44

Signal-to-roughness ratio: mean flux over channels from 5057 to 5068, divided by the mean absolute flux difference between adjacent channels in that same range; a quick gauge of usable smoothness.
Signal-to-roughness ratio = 29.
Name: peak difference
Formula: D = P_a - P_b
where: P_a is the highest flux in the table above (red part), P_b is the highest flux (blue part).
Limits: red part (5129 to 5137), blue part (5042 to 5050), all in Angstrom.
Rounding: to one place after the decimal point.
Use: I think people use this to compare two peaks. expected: -1.0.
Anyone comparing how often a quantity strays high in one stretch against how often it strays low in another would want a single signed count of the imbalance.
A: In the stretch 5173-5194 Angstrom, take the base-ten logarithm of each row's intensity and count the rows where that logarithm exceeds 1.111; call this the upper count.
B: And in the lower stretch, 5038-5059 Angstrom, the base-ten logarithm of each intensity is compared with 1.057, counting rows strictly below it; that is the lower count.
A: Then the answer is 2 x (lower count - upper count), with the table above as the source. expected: -4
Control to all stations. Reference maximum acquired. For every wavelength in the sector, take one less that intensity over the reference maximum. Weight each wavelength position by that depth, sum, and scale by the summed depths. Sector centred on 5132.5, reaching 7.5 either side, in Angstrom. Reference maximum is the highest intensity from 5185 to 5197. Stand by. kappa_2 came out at 5131.5 Angstrom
